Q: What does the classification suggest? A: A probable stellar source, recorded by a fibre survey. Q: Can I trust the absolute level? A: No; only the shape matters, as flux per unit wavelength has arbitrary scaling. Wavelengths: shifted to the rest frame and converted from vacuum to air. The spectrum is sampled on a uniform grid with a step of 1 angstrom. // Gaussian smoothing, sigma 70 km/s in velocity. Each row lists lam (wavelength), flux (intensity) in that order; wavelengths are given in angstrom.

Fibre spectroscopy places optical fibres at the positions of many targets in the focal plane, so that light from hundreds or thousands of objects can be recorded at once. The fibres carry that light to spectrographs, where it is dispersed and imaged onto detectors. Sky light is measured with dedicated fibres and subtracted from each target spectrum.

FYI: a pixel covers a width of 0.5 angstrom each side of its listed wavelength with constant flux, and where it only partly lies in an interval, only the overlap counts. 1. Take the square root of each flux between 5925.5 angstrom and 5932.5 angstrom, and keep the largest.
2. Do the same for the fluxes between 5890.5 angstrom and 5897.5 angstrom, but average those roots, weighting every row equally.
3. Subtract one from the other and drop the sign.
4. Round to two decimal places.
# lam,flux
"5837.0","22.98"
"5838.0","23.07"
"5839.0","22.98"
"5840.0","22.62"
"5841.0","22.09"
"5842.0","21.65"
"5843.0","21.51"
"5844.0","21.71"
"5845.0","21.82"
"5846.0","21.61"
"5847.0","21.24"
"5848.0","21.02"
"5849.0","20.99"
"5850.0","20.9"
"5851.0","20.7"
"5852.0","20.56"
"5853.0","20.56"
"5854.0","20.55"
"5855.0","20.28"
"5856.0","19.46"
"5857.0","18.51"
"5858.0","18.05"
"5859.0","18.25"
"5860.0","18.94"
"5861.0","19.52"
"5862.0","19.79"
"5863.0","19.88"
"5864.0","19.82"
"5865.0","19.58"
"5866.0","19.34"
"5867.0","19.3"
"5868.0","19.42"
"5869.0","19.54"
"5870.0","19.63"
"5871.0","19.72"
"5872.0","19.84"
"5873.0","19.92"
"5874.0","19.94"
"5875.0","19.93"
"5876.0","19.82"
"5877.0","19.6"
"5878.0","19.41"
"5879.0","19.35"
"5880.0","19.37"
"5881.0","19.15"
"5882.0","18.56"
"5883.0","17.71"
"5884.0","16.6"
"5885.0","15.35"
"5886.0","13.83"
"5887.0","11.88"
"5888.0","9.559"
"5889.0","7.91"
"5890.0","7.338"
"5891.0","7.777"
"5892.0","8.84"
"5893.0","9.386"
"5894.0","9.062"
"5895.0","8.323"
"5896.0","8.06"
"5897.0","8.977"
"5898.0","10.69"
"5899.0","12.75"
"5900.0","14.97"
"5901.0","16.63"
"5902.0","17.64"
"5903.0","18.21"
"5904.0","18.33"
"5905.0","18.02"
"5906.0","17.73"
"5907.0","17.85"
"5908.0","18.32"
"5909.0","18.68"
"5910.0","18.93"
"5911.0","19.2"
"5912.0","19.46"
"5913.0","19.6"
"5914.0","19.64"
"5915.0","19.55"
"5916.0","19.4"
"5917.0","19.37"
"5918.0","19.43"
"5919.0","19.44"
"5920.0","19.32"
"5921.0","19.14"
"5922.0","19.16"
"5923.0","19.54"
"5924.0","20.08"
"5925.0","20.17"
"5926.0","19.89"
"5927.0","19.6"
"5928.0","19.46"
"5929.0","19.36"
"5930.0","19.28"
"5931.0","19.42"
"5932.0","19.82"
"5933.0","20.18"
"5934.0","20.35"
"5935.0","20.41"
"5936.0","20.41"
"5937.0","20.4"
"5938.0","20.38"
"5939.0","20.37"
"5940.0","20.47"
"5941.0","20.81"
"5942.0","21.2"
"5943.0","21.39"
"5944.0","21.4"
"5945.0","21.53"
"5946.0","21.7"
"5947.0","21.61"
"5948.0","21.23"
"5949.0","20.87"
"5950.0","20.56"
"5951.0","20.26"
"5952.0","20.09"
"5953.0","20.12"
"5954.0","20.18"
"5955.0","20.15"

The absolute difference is 1.52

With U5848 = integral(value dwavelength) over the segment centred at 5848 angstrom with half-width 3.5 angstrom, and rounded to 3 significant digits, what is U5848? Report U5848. 148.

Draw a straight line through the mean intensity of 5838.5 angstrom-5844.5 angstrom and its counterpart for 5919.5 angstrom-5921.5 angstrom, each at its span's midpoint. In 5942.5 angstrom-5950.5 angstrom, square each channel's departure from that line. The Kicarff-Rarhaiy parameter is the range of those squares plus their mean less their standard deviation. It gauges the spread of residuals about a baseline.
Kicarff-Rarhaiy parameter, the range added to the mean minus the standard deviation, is 13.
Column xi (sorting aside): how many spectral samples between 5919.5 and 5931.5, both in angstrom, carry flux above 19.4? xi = 7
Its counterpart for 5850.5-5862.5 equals 8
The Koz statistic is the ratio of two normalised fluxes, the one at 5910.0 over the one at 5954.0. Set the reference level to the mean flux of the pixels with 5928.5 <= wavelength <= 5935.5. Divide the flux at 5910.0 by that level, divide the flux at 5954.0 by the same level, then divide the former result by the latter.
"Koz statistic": 0.94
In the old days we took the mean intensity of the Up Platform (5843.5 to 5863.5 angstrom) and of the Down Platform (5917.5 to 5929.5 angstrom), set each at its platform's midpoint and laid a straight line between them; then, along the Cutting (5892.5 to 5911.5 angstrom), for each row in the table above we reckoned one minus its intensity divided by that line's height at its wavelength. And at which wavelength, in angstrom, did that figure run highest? 5896.0 angstrom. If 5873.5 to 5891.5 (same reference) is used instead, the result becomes 5890.0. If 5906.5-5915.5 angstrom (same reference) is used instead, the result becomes 5907.0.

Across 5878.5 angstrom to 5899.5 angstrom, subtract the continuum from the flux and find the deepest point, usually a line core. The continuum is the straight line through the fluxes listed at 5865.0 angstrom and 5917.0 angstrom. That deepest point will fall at 5890.0 angstrom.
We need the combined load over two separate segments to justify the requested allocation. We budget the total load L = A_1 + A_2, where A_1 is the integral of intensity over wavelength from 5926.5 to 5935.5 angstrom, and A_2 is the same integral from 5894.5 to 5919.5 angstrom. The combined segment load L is 597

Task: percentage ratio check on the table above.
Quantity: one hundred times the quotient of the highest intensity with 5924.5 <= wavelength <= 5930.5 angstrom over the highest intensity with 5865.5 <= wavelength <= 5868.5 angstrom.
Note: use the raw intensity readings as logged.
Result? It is 104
